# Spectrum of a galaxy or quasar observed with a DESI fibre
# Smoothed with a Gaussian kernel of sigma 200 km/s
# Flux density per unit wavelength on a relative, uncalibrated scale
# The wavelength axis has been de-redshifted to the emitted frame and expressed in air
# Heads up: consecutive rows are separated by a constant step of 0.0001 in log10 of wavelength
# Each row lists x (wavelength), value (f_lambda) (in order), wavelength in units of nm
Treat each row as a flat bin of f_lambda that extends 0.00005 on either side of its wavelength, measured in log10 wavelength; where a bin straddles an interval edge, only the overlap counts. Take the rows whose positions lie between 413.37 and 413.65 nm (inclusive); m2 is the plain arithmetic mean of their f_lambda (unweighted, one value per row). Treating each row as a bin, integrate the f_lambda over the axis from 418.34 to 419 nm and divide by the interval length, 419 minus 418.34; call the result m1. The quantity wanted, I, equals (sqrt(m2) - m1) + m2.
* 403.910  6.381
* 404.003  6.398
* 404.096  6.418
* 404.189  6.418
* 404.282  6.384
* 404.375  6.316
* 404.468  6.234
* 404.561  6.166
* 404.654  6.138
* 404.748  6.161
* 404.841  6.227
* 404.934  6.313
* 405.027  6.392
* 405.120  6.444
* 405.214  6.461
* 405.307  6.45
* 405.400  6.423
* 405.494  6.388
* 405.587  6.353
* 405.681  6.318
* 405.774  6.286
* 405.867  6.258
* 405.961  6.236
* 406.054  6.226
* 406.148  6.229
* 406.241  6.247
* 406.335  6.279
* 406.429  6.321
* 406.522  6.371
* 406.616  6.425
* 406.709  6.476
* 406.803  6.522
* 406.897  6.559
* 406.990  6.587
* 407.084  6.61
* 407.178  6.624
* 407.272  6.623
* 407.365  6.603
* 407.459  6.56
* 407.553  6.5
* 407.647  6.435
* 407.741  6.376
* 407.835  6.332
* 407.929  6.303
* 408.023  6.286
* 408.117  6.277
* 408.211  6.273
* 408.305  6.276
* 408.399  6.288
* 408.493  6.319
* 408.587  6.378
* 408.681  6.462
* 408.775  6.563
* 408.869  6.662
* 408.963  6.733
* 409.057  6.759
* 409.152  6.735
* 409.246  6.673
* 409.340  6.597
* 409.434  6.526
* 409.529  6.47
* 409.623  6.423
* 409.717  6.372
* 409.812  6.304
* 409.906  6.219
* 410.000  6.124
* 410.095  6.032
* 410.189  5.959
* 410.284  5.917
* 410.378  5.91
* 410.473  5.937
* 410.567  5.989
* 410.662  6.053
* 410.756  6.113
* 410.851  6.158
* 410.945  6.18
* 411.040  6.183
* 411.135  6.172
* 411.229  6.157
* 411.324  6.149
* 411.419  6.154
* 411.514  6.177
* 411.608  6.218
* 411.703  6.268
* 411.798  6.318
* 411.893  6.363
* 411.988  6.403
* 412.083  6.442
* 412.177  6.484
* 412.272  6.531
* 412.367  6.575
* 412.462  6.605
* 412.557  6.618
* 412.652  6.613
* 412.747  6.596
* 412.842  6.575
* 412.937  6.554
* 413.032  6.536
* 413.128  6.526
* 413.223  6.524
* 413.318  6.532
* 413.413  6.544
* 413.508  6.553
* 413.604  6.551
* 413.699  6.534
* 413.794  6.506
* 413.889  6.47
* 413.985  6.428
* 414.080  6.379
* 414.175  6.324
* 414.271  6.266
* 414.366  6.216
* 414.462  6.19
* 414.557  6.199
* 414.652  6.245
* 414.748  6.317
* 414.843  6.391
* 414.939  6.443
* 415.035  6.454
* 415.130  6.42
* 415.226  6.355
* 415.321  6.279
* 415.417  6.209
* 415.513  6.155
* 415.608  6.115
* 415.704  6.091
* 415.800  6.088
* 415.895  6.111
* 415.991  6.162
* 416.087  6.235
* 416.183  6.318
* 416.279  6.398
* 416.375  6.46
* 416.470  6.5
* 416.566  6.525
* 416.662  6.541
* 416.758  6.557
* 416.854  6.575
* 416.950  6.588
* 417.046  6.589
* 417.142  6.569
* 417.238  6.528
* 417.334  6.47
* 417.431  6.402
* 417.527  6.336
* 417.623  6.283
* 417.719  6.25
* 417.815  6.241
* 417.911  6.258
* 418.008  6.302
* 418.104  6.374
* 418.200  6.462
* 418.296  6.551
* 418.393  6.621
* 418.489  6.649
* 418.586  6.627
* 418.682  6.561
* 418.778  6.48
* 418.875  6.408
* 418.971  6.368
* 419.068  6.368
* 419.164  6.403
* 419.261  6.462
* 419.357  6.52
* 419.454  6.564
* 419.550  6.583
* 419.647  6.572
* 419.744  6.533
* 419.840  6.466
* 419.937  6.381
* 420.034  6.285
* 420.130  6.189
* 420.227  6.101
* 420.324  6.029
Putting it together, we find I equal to 2.58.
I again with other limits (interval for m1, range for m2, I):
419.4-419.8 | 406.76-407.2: 2.58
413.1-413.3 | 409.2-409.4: 2.68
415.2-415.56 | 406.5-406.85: 2.75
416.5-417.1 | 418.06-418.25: 2.39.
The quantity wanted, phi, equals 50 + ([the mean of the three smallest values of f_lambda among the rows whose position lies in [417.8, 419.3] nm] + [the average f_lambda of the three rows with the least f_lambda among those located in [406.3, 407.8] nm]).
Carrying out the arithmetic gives 62.6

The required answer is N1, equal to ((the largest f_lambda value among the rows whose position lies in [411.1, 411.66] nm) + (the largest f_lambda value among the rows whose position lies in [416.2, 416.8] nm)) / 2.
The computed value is 6.39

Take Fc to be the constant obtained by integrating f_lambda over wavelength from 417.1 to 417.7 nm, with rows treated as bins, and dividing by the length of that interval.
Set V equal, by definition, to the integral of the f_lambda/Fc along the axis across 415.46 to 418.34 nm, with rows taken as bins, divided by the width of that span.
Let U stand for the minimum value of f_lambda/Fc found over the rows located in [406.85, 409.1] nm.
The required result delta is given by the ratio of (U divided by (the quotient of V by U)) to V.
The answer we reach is 0.970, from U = 0.98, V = 0.992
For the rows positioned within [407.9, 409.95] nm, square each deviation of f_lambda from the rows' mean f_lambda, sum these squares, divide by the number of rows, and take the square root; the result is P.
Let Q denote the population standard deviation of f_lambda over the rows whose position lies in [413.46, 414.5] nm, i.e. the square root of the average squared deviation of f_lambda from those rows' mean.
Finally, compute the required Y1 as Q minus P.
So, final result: -0.044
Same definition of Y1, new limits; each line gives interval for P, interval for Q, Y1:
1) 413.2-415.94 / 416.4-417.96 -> -0.024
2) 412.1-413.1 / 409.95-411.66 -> 0.060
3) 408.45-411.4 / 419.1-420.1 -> -0.169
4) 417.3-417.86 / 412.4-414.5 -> 0.042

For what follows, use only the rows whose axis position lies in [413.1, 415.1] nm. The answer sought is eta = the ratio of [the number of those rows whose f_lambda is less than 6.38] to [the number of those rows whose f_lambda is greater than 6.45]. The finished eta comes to 0.80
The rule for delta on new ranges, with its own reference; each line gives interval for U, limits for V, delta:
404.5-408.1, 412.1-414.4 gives 0.891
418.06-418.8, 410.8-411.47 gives 1.071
